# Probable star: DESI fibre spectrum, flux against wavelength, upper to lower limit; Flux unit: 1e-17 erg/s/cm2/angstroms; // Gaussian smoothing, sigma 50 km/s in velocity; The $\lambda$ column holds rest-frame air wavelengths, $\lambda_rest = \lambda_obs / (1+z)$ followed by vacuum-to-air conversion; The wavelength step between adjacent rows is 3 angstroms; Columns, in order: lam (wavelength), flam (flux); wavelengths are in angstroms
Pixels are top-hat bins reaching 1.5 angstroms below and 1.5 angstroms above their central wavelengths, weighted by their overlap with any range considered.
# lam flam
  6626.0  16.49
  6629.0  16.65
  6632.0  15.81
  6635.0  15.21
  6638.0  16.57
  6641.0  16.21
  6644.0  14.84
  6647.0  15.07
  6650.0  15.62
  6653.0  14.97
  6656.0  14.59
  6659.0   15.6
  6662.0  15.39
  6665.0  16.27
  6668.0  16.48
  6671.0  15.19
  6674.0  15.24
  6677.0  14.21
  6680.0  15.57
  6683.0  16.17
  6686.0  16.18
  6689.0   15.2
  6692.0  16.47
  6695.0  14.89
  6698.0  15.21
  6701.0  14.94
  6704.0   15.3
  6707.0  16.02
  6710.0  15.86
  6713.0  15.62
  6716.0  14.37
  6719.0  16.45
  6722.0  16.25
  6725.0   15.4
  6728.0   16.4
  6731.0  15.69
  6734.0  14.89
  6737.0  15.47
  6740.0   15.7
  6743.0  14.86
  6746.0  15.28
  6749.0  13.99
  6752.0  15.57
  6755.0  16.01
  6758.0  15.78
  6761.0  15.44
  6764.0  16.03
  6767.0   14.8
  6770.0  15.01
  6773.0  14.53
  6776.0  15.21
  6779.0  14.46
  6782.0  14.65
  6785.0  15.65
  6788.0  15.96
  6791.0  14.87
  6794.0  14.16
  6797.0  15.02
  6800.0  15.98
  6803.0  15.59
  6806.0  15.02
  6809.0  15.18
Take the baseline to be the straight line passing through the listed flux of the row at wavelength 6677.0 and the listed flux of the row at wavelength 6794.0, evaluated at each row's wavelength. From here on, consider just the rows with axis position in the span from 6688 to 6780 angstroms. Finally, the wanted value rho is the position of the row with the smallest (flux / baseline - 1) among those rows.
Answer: 6749.0 angstroms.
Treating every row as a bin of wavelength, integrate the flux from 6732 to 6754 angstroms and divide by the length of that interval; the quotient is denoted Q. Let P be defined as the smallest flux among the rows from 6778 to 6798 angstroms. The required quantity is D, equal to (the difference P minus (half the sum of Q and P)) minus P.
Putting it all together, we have -14.7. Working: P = 14.16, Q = 15.1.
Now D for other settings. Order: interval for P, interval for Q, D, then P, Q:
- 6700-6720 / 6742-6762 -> -14.8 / 14.37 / 15.3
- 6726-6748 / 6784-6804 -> -15.1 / 14.86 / 15.3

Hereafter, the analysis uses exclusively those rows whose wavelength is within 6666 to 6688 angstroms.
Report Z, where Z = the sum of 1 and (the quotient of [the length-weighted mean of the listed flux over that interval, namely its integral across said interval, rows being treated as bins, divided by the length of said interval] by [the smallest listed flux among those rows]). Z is 2.10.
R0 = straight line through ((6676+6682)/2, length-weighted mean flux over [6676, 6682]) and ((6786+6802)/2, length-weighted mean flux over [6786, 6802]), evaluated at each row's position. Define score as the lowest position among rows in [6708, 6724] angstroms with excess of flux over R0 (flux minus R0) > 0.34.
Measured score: 6710.0 angstroms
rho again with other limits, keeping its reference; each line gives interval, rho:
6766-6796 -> 6794.0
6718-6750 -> 6749.0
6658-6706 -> 6677.0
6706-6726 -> 6716.0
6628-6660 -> 6656.0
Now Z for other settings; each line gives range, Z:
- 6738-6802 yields 2.09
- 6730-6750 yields 2.08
